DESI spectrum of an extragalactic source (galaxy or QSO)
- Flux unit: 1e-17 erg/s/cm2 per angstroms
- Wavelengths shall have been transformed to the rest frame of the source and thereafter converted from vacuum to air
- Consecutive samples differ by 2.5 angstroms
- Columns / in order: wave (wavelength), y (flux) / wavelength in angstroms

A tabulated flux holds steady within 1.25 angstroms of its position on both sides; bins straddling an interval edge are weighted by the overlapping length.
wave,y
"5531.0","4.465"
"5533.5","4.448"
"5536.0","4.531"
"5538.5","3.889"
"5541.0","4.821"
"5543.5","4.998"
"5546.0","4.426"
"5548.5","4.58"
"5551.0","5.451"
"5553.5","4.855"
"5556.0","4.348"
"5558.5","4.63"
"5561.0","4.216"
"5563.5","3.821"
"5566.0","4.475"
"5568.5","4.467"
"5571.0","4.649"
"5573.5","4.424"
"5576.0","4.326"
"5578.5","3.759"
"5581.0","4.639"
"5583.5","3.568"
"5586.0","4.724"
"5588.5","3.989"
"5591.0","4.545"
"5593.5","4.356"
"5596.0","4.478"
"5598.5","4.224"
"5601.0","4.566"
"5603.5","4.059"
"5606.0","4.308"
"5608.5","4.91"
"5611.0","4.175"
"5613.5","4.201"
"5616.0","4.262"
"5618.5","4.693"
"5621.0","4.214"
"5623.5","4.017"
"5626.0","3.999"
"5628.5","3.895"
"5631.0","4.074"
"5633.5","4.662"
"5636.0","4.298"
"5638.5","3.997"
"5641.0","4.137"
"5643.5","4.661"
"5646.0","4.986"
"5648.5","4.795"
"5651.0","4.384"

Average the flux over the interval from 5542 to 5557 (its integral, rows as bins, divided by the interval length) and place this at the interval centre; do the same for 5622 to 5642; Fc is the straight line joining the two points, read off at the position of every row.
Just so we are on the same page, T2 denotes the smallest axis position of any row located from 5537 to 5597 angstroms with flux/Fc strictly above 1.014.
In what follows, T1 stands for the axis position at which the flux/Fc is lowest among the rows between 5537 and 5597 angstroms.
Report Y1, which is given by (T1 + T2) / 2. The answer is 5563.5 angstroms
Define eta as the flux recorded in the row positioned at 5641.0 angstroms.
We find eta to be 4.137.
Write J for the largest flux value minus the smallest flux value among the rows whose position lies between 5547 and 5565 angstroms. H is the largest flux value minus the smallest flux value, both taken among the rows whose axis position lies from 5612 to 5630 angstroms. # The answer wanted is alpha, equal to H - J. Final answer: -0.8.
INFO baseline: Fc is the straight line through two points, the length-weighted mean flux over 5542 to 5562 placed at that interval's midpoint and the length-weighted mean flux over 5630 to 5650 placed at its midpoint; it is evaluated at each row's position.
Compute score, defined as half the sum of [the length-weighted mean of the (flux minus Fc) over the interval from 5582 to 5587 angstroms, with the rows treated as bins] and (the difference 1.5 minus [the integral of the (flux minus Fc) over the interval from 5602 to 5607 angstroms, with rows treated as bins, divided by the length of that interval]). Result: 0.70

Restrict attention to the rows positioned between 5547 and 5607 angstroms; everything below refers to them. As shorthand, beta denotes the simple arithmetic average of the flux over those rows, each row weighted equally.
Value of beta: 4.39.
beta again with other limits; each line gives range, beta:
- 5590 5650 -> 4.35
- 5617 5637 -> 4.23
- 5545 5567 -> 4.53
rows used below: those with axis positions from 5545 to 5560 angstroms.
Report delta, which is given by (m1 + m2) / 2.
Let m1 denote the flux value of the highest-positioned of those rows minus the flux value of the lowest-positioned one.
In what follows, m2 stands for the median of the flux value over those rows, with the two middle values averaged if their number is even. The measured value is 2.40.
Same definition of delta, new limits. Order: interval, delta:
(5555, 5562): 2.11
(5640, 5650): 2.69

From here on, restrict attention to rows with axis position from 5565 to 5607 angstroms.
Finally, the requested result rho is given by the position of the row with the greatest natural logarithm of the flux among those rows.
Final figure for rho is 5586.0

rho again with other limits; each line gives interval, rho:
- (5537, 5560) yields 5551.0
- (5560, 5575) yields 5571.0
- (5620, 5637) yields 5633.5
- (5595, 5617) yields 5608.5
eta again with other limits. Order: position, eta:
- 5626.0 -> 3.999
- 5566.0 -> 4.475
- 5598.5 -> 4.224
